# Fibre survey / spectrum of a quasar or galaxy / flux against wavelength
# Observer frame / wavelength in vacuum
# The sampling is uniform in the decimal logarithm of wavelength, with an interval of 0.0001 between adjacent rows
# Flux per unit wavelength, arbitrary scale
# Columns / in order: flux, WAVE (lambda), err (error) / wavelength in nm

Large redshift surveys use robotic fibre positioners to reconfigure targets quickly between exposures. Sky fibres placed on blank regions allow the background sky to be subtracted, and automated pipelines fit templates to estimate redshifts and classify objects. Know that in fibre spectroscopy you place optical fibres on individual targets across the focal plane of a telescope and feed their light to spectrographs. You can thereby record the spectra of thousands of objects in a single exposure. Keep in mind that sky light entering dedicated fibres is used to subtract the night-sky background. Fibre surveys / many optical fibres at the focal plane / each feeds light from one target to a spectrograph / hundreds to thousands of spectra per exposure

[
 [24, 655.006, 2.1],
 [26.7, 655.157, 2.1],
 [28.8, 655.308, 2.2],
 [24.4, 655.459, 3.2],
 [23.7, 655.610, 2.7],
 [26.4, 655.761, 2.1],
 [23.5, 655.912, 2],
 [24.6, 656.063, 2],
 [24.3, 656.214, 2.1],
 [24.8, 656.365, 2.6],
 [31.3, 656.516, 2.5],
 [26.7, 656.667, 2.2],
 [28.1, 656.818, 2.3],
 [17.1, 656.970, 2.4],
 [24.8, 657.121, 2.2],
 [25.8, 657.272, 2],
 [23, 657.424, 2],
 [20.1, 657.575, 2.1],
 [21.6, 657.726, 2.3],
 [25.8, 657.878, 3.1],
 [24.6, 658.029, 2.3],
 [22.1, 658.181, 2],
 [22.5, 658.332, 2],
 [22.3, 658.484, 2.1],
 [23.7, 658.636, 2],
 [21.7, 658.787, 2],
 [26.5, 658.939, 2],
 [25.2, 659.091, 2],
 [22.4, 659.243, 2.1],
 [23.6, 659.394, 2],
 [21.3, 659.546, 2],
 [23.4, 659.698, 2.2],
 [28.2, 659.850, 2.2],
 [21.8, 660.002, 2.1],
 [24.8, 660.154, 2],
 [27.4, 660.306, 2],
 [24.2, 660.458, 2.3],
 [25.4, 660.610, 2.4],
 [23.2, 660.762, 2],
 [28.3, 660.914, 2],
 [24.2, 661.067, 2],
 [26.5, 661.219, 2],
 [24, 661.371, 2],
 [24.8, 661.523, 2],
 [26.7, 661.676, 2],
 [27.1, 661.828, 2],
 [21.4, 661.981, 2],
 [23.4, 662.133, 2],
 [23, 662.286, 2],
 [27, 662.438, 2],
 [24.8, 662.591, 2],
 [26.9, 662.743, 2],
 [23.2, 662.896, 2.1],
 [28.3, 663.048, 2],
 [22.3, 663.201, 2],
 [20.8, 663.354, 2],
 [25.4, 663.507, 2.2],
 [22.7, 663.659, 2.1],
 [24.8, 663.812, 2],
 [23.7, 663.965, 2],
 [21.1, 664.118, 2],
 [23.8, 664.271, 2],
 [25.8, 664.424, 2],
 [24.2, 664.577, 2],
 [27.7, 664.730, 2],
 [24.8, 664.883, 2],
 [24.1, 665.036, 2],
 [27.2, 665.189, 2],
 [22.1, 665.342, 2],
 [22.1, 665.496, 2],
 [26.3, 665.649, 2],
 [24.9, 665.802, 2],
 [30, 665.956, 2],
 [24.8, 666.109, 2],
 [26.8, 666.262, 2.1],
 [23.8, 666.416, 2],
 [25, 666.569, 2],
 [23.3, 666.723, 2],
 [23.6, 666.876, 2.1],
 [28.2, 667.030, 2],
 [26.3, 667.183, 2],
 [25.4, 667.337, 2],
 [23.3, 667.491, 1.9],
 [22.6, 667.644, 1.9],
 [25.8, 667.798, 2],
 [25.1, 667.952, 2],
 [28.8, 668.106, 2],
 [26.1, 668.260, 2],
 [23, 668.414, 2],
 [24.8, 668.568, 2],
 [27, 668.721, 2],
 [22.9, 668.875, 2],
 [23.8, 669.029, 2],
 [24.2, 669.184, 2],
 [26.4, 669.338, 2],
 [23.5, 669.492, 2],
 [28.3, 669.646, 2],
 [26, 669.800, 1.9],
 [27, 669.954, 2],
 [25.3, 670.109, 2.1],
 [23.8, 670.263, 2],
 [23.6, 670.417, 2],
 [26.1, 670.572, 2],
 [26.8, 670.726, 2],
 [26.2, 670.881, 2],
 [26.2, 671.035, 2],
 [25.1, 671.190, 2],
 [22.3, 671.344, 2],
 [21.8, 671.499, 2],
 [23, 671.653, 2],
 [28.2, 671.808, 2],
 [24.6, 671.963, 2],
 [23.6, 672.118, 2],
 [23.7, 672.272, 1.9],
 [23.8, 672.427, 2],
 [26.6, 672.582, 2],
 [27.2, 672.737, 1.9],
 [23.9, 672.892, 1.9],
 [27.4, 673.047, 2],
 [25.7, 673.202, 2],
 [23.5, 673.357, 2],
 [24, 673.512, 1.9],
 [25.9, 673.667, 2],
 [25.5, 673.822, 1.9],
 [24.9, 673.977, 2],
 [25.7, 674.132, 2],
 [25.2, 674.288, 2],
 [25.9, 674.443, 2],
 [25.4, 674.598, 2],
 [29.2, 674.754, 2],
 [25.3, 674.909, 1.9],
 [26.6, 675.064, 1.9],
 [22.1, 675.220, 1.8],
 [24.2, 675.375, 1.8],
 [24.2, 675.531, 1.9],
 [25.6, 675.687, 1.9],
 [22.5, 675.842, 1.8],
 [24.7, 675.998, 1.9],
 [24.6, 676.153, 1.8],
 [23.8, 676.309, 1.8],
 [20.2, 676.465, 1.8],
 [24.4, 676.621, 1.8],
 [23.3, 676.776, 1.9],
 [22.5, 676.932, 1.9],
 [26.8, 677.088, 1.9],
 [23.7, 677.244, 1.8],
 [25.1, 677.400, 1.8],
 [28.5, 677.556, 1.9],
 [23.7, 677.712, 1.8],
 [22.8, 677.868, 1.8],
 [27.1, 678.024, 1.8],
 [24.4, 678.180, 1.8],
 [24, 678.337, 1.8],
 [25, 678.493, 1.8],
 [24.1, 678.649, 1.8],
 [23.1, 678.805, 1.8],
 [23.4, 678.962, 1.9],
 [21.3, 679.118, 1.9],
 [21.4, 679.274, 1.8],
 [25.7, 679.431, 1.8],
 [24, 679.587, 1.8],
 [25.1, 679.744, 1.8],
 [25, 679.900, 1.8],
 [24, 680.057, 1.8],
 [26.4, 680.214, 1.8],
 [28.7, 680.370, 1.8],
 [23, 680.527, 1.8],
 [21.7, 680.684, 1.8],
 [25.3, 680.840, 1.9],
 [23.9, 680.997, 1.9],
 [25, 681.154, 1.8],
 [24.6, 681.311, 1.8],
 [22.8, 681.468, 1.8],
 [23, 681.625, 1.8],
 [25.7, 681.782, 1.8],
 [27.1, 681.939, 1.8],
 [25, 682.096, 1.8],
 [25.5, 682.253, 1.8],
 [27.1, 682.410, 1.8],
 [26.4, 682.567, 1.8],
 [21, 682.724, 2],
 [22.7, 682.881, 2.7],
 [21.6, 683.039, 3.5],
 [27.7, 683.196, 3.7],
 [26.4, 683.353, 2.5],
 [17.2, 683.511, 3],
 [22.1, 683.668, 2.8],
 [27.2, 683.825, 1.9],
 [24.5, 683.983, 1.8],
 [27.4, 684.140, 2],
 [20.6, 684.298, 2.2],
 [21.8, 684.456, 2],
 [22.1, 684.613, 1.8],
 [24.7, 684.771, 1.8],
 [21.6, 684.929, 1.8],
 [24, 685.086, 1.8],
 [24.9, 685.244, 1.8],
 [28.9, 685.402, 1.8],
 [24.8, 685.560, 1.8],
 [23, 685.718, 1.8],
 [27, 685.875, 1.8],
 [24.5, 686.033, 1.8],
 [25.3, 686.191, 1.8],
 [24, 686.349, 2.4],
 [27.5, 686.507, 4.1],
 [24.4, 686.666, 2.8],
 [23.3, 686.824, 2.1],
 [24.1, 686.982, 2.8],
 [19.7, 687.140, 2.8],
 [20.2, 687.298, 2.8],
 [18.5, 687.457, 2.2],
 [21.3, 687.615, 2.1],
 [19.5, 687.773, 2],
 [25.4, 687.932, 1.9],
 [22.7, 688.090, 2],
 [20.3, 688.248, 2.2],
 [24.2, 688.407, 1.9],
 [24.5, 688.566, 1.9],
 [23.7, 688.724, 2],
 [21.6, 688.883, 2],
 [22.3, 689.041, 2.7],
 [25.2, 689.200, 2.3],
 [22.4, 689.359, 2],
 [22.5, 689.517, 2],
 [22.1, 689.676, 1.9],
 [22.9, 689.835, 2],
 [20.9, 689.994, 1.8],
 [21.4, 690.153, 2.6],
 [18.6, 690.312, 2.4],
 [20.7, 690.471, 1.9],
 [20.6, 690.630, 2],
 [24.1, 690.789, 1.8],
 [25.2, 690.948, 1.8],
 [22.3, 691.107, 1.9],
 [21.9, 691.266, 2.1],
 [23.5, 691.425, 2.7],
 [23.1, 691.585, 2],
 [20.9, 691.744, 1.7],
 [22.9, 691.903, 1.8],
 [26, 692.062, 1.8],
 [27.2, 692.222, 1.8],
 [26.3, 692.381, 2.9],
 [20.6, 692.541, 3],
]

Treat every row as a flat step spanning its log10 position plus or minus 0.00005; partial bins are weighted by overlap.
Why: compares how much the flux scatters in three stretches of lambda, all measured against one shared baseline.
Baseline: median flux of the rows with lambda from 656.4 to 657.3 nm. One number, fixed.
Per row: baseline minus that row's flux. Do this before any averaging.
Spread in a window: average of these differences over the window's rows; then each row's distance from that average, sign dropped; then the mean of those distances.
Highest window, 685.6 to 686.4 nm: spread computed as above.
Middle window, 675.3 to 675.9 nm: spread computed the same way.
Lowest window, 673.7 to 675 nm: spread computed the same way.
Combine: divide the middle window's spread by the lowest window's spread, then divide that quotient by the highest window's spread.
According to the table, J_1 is 0.88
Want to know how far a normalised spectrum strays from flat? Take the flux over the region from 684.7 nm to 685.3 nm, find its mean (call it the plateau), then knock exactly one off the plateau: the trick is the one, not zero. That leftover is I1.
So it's 22.8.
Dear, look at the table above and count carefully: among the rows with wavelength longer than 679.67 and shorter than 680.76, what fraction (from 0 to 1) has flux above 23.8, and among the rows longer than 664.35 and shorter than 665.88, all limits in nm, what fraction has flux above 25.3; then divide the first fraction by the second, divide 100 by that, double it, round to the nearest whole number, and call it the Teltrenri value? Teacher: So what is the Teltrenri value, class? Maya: 112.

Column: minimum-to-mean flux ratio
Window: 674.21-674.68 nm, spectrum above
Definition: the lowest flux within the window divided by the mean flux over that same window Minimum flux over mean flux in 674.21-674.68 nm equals 0.99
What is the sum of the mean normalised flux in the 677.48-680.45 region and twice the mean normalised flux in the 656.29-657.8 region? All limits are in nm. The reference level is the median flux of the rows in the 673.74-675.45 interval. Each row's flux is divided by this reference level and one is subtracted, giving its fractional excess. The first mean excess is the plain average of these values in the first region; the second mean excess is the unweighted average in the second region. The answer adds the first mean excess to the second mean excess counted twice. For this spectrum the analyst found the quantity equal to -0.115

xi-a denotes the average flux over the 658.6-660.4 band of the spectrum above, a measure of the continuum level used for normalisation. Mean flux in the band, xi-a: 24.2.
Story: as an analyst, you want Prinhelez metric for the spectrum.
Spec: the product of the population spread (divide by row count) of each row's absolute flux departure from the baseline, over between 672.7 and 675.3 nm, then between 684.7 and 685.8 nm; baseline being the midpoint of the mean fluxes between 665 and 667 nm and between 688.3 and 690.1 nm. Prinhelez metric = 1.9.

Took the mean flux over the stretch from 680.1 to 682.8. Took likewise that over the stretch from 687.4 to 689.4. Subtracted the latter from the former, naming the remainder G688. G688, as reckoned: 2.4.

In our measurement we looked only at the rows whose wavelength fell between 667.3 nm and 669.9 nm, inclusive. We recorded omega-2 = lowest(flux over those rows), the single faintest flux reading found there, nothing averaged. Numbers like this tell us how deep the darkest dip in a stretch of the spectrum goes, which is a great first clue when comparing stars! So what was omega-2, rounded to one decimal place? 22.6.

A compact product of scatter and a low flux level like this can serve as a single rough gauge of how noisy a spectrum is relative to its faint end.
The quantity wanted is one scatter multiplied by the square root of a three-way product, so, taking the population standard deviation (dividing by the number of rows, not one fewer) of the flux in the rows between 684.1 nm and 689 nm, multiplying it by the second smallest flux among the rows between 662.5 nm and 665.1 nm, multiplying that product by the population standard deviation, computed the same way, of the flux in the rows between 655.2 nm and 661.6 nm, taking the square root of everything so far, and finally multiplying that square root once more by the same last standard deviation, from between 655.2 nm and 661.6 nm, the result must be 29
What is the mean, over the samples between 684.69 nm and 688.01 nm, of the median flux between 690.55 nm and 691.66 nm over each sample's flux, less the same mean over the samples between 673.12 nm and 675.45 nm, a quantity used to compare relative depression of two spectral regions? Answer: 0.072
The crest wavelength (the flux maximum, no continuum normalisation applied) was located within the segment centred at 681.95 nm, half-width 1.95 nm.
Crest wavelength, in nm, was 680.370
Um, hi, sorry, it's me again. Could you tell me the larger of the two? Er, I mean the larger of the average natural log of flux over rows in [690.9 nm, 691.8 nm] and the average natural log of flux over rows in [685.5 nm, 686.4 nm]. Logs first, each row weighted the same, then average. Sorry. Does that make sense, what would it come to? 3.21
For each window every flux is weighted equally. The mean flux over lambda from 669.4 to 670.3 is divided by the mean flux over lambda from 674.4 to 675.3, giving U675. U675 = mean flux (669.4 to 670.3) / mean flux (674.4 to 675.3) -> 1.00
